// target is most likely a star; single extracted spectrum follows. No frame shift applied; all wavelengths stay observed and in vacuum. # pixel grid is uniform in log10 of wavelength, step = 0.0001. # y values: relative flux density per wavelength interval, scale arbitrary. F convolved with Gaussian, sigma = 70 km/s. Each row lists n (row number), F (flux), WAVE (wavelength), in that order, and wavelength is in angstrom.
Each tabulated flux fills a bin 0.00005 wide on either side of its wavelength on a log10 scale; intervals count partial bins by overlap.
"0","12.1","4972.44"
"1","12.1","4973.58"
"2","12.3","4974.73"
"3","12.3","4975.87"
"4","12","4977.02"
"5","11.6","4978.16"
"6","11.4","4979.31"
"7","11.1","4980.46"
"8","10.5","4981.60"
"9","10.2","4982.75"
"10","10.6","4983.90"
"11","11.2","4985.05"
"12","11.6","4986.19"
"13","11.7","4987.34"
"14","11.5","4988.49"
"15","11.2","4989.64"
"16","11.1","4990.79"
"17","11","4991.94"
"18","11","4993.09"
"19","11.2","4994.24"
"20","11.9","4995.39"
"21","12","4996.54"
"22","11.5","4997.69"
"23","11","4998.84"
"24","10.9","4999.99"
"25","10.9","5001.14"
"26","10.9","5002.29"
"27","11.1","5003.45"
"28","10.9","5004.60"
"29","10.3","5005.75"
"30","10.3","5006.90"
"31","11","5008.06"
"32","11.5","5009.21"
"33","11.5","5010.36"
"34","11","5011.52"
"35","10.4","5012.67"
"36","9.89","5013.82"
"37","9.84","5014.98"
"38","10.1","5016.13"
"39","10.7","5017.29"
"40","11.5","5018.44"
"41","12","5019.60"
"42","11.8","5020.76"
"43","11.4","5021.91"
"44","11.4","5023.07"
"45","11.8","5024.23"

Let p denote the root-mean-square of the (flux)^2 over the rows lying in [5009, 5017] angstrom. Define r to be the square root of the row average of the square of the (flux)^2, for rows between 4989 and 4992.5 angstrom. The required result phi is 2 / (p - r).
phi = -0.2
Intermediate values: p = 114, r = 123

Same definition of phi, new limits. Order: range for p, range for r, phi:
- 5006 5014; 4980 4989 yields -0.4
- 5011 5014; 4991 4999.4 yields -0.1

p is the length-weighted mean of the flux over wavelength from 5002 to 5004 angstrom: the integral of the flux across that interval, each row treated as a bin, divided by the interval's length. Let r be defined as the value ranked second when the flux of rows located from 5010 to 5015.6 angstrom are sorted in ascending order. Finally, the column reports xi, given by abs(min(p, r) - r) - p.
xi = -11.0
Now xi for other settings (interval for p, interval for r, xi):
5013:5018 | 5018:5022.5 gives -8.9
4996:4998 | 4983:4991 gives -11.8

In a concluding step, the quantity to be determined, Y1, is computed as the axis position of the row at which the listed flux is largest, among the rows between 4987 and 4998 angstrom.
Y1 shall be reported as 4996.54 angstrom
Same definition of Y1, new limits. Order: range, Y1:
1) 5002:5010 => 5009.21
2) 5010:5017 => 5010.36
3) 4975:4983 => 4975.87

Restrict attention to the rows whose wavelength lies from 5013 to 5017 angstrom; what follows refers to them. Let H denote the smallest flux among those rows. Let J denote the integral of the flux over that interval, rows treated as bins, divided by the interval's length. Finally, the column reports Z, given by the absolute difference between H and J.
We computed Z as 0.2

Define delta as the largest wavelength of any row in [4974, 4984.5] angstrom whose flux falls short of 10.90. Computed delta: 4983.90 angstrom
